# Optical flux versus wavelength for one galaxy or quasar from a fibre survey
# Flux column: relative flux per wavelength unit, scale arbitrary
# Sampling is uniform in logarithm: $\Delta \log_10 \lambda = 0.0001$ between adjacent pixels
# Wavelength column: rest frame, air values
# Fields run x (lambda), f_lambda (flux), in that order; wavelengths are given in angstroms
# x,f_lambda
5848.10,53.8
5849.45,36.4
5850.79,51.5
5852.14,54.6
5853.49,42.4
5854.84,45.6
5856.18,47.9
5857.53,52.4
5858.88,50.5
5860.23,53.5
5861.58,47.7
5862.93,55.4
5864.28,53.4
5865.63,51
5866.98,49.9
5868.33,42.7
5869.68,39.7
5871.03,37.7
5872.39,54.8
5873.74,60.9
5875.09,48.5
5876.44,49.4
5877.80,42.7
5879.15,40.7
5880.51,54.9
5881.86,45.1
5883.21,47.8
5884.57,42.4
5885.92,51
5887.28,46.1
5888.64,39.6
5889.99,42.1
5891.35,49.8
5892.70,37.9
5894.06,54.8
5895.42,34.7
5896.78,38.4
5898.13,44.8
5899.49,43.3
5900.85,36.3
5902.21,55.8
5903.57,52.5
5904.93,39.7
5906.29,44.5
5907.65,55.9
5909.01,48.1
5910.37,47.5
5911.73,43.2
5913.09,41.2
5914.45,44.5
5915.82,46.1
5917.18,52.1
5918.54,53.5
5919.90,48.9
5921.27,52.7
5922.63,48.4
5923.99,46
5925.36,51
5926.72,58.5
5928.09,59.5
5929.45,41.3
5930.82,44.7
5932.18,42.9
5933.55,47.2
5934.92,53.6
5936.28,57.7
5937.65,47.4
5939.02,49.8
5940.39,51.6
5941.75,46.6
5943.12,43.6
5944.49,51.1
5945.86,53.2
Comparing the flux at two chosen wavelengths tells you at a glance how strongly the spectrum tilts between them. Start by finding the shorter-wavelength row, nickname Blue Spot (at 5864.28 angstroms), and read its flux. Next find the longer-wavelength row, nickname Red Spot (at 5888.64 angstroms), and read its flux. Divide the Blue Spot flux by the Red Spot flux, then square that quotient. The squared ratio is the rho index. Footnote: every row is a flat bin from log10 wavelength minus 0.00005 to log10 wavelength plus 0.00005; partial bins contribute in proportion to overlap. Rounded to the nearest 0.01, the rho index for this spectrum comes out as 1.82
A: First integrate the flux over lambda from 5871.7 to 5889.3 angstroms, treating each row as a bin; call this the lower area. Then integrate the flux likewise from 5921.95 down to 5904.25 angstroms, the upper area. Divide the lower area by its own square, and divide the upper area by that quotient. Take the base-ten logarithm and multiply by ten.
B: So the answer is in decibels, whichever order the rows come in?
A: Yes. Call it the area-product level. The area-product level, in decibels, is 58.5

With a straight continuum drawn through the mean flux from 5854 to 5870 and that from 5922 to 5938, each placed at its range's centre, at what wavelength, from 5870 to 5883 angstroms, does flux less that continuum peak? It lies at 5873.74 angstroms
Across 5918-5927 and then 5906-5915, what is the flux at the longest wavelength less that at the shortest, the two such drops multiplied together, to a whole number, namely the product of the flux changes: 0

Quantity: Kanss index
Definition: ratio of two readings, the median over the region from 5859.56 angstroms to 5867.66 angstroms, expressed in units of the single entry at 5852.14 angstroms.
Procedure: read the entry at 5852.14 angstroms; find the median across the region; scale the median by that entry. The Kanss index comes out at 0.96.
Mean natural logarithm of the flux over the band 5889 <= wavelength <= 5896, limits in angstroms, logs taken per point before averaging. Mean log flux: 3.77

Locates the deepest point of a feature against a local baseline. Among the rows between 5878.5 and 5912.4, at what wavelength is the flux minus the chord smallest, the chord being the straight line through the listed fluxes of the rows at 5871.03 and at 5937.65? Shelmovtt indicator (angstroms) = 5895.42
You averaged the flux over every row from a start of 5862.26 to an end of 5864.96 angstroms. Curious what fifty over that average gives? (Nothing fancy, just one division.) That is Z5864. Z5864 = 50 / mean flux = 0.92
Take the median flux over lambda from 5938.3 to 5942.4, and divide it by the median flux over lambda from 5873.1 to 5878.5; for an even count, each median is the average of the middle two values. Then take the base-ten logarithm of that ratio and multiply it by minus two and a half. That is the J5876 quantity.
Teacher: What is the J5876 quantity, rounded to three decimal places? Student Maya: -0.019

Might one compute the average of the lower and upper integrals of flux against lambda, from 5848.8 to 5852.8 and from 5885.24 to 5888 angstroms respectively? 162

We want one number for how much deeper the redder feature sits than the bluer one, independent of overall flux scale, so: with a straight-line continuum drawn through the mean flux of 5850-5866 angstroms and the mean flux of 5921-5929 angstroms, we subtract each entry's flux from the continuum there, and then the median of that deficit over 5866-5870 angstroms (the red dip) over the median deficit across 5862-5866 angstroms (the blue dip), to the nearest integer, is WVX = -3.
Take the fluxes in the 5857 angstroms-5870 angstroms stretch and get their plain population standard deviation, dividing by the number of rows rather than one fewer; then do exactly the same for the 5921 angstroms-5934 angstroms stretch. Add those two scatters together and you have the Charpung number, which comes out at 10.6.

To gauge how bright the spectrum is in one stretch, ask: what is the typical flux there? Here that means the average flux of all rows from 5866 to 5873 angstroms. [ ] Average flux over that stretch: 45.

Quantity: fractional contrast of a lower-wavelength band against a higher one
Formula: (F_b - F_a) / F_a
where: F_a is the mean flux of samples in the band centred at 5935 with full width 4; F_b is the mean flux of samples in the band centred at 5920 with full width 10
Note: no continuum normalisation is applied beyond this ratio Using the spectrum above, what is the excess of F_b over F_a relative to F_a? -0.06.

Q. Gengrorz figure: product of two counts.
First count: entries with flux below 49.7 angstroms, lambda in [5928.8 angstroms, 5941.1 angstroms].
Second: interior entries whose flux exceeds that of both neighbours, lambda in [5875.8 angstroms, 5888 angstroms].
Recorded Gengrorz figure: 15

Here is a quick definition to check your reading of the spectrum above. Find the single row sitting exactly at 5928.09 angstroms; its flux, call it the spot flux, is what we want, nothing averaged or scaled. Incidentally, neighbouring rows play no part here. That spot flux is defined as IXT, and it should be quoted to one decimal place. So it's 59.5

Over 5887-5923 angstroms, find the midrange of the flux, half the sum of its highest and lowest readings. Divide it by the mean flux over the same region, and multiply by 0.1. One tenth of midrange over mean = 0.098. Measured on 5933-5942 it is 0.103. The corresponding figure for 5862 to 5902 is 0.104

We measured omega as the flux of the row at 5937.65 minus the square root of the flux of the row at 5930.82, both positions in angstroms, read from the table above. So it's 41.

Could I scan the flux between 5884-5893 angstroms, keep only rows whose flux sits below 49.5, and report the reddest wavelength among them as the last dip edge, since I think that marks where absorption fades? 5892.70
